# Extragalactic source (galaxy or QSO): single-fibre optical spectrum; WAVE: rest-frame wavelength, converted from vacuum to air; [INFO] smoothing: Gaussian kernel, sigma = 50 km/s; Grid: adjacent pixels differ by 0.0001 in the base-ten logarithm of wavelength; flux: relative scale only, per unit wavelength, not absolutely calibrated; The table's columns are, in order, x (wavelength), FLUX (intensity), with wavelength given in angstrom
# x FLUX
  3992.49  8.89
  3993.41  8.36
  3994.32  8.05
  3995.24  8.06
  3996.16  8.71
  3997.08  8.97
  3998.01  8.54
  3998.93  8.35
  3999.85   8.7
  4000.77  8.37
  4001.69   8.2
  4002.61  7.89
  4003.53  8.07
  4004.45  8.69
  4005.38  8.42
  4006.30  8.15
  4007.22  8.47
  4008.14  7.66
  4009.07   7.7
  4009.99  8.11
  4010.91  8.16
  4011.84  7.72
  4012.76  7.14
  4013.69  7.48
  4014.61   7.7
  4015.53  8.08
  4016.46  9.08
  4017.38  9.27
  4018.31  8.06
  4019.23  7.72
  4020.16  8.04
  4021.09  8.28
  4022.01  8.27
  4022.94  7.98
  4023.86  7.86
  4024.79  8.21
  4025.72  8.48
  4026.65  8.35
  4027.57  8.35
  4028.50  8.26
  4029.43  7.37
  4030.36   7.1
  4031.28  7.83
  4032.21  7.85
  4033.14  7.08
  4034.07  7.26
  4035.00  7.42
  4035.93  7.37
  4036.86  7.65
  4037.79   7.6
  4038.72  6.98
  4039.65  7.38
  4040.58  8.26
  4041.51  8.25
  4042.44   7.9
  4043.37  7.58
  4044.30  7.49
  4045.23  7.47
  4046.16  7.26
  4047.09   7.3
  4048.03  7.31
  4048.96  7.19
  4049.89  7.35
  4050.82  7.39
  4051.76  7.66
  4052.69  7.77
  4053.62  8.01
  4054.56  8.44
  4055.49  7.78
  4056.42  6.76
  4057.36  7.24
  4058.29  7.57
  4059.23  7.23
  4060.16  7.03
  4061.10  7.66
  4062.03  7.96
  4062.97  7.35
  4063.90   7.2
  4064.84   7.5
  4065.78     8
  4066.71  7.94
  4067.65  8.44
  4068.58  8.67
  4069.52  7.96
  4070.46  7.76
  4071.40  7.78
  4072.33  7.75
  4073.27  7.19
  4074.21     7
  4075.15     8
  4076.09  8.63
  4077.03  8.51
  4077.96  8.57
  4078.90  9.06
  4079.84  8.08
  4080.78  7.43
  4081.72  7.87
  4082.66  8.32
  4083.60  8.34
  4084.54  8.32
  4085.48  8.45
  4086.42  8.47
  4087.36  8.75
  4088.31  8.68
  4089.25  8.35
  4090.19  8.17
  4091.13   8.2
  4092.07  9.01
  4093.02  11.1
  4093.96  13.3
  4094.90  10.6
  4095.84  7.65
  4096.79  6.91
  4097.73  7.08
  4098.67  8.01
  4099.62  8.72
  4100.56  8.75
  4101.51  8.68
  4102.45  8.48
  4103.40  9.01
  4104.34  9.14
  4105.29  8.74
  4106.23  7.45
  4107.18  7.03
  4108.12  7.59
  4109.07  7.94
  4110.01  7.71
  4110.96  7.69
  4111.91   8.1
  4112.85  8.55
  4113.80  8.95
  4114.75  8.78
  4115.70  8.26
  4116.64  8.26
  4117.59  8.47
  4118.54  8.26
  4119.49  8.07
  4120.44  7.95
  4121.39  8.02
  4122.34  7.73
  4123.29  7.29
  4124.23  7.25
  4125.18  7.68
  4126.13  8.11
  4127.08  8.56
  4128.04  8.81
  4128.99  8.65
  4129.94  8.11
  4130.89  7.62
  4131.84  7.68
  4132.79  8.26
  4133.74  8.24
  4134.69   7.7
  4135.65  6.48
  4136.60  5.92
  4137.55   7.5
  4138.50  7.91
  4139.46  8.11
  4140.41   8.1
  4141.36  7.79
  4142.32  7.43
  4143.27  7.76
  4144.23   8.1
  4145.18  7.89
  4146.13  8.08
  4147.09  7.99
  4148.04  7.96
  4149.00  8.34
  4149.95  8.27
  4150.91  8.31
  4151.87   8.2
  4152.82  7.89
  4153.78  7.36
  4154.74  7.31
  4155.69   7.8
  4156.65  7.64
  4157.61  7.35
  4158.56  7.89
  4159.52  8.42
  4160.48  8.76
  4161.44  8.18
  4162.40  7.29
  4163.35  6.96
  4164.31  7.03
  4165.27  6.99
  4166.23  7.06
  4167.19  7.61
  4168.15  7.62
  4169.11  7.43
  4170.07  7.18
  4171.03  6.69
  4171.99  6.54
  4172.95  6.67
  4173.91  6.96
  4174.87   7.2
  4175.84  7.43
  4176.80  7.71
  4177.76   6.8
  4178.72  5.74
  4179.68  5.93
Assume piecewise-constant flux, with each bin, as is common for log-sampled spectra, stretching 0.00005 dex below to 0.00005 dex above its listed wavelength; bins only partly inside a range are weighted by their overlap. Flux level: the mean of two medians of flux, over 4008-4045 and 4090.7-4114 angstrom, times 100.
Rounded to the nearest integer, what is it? 816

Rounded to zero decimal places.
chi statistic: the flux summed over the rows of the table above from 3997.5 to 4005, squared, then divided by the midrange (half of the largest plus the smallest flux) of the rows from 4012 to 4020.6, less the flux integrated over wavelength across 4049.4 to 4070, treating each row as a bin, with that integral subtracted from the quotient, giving 386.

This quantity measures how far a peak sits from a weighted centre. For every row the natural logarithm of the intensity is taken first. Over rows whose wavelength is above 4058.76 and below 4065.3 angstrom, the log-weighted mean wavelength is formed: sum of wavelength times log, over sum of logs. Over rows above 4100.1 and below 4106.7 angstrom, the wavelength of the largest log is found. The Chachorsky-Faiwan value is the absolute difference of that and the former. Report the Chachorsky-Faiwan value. 42.3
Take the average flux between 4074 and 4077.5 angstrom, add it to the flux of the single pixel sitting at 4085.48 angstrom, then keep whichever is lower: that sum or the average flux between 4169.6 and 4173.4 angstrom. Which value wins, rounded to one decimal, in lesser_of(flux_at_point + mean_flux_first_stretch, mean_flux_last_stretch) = 6.8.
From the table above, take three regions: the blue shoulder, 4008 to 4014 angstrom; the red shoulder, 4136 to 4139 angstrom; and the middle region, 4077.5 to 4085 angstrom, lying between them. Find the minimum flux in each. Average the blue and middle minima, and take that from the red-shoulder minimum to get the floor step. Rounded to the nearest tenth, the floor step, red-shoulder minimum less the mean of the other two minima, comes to -1.4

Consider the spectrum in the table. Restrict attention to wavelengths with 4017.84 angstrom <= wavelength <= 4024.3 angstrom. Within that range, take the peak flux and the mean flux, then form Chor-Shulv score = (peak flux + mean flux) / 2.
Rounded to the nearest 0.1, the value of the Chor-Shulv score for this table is 8.2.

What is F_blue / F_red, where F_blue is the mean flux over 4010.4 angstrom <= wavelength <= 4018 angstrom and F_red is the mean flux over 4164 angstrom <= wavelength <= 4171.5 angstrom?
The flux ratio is 1.12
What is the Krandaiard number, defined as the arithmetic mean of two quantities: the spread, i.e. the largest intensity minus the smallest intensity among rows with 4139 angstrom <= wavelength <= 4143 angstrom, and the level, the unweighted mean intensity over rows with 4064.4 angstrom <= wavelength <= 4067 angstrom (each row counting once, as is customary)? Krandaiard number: 4.25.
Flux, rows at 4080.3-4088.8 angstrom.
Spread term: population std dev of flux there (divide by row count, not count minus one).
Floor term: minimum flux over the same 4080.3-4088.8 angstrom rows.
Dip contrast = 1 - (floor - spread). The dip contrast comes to -6.0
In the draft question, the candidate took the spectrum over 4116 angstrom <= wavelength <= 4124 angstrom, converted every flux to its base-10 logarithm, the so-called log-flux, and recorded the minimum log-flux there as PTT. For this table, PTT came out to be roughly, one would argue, 0.863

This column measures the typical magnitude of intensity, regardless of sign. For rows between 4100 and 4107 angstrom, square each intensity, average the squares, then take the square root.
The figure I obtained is 8.6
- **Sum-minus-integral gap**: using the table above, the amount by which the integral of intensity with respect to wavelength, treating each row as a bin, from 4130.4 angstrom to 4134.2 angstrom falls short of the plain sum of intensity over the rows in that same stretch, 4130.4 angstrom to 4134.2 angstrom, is 1.5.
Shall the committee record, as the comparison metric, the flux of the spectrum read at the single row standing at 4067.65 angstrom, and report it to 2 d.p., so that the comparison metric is 8.44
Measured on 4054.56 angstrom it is 8.44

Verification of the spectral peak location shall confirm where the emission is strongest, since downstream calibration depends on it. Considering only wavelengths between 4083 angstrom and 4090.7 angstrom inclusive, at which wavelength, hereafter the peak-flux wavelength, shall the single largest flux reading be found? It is 4087.36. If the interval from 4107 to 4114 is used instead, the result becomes 4113.80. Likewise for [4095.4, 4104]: 4103.40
